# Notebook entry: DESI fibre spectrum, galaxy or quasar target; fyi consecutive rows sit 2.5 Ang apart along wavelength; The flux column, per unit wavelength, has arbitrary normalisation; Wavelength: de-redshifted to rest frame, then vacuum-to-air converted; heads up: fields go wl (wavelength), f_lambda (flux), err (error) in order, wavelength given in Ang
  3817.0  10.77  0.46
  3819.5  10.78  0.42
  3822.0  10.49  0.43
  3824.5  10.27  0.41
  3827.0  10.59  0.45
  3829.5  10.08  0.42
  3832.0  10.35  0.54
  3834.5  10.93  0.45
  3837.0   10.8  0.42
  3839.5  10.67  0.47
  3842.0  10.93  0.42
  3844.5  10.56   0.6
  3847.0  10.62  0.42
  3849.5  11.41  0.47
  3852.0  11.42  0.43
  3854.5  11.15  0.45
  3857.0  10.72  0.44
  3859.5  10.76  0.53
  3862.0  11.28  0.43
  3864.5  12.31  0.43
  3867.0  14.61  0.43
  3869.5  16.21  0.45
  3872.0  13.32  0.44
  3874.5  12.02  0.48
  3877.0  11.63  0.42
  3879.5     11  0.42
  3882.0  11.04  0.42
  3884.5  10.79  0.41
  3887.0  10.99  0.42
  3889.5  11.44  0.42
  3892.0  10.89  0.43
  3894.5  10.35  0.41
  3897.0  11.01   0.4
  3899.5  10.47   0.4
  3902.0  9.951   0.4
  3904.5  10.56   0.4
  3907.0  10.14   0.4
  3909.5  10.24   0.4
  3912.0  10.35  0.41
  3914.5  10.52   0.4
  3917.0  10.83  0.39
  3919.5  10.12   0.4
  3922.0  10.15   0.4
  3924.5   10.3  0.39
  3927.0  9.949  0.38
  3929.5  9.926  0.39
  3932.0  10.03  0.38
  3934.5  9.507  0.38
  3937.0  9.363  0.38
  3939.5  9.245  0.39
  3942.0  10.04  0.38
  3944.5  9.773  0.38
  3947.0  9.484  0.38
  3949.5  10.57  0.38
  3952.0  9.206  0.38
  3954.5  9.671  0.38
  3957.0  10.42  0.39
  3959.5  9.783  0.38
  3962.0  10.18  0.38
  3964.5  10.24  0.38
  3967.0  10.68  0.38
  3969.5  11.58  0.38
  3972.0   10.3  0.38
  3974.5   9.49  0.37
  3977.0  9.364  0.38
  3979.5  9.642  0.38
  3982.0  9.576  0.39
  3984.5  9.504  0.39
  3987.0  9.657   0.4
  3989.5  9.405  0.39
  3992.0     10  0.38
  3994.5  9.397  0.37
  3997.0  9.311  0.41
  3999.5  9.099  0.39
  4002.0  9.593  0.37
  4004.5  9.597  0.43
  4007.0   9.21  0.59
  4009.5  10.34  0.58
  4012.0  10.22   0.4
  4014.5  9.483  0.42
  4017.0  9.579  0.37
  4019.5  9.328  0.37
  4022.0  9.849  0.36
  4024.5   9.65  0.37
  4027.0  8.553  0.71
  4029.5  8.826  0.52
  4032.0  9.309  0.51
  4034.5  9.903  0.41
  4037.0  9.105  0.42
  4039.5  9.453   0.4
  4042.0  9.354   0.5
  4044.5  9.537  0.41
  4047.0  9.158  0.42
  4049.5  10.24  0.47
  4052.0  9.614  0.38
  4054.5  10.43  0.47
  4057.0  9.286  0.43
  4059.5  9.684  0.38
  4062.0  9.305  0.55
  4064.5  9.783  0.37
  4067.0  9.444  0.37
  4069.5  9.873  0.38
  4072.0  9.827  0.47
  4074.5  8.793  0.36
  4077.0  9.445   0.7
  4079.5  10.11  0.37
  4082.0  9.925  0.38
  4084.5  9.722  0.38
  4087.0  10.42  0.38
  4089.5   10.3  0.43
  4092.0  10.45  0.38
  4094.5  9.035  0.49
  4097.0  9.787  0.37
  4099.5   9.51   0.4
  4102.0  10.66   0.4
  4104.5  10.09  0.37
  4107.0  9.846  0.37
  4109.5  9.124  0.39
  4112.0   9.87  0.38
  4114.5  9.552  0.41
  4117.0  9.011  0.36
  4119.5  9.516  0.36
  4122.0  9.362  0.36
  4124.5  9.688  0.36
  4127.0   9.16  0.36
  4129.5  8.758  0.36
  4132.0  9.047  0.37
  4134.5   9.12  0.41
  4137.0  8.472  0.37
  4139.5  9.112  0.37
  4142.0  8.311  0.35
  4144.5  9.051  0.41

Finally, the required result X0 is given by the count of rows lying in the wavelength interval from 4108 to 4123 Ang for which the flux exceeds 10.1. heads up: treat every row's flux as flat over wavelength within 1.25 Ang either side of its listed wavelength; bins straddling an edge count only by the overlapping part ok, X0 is 0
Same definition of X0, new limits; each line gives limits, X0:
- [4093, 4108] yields 1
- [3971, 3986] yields 1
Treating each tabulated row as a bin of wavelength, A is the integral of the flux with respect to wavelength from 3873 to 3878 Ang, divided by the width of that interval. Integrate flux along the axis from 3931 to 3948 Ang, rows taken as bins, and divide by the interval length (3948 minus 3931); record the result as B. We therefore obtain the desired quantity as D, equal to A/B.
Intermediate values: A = 11.9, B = 9.6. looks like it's 1.24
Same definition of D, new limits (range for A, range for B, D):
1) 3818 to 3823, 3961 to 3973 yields 1.00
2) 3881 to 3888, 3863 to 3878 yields 0.82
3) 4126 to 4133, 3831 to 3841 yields 0.84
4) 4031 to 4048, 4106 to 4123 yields 0.99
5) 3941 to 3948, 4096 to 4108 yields 0.98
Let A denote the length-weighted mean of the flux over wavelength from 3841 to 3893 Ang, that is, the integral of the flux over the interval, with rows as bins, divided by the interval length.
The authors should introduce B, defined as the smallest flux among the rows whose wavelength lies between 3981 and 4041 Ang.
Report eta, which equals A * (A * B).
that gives 1167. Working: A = 11.7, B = 8.553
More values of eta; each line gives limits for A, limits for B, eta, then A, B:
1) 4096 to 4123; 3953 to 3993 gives 875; 9.7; 9.364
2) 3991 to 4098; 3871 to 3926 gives 919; 9.6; 9.951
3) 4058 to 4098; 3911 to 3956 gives 873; 9.7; 9.206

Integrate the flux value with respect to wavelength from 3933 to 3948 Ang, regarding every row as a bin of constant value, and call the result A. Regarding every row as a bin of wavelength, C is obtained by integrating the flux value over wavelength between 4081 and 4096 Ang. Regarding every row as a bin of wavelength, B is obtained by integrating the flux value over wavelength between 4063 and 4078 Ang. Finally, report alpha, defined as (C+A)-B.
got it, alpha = 150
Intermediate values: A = 144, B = 143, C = 150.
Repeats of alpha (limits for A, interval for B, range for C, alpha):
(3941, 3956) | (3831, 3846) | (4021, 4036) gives 126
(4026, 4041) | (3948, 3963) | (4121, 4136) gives 126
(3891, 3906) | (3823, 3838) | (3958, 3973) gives 157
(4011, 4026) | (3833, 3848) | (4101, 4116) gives 131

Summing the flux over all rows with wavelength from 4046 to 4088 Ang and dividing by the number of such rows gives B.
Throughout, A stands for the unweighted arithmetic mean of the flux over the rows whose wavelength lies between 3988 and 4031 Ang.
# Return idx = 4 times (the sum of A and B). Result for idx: 77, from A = 9.5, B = 9.7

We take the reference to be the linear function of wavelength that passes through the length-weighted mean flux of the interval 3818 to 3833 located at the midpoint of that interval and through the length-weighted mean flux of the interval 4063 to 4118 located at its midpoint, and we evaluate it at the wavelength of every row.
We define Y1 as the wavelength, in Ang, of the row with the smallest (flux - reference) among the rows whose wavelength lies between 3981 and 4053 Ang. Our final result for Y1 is 4027.0 Ang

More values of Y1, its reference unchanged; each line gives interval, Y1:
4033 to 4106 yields 4074.5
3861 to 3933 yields 3902.0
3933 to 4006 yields 3952.0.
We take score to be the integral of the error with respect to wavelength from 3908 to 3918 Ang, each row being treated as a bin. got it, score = 4.00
